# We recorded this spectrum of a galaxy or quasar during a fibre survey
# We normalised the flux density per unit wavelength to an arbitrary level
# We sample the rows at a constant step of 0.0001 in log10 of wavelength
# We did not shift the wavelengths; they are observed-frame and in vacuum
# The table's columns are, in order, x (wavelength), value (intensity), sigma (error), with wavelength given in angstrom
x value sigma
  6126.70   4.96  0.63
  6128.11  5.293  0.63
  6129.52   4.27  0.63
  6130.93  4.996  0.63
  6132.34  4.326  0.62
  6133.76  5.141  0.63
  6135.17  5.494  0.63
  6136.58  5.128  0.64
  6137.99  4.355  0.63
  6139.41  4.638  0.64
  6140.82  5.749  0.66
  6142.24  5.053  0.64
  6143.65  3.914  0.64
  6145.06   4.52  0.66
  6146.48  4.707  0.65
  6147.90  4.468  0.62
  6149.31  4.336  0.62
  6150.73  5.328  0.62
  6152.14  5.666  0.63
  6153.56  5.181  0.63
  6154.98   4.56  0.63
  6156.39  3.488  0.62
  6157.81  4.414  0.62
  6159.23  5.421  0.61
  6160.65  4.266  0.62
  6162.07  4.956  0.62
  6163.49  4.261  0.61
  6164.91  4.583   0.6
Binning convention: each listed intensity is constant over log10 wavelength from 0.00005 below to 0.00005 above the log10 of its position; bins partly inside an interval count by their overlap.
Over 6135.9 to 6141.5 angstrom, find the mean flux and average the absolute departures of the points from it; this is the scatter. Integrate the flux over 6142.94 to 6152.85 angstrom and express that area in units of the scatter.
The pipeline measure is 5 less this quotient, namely -94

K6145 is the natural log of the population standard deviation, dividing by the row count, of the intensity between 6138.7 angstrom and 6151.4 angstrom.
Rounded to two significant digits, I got -0.65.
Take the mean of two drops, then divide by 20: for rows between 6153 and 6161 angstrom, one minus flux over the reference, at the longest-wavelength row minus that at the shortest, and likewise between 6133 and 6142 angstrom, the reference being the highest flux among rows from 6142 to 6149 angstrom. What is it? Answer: 0.002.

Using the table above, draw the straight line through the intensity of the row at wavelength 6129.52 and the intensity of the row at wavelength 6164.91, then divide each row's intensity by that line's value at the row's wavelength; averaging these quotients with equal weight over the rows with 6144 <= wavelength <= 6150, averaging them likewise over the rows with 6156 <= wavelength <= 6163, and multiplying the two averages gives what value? 1.01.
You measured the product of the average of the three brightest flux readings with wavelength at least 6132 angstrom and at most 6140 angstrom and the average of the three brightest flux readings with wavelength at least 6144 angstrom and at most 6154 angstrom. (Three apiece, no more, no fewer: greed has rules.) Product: 28.3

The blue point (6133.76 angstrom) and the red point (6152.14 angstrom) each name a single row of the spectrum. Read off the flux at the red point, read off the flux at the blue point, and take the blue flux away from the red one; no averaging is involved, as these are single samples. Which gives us 0.5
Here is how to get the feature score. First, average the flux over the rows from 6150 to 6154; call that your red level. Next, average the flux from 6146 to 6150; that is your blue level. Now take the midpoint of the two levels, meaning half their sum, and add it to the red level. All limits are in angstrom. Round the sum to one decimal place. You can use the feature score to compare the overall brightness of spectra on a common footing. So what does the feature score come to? 10.3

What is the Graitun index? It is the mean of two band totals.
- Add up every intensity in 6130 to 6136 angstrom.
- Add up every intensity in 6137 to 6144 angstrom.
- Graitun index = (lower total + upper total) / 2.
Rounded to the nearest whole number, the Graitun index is 22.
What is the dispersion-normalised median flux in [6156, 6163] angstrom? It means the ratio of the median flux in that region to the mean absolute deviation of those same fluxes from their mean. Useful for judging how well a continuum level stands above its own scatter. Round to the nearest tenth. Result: 8.1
